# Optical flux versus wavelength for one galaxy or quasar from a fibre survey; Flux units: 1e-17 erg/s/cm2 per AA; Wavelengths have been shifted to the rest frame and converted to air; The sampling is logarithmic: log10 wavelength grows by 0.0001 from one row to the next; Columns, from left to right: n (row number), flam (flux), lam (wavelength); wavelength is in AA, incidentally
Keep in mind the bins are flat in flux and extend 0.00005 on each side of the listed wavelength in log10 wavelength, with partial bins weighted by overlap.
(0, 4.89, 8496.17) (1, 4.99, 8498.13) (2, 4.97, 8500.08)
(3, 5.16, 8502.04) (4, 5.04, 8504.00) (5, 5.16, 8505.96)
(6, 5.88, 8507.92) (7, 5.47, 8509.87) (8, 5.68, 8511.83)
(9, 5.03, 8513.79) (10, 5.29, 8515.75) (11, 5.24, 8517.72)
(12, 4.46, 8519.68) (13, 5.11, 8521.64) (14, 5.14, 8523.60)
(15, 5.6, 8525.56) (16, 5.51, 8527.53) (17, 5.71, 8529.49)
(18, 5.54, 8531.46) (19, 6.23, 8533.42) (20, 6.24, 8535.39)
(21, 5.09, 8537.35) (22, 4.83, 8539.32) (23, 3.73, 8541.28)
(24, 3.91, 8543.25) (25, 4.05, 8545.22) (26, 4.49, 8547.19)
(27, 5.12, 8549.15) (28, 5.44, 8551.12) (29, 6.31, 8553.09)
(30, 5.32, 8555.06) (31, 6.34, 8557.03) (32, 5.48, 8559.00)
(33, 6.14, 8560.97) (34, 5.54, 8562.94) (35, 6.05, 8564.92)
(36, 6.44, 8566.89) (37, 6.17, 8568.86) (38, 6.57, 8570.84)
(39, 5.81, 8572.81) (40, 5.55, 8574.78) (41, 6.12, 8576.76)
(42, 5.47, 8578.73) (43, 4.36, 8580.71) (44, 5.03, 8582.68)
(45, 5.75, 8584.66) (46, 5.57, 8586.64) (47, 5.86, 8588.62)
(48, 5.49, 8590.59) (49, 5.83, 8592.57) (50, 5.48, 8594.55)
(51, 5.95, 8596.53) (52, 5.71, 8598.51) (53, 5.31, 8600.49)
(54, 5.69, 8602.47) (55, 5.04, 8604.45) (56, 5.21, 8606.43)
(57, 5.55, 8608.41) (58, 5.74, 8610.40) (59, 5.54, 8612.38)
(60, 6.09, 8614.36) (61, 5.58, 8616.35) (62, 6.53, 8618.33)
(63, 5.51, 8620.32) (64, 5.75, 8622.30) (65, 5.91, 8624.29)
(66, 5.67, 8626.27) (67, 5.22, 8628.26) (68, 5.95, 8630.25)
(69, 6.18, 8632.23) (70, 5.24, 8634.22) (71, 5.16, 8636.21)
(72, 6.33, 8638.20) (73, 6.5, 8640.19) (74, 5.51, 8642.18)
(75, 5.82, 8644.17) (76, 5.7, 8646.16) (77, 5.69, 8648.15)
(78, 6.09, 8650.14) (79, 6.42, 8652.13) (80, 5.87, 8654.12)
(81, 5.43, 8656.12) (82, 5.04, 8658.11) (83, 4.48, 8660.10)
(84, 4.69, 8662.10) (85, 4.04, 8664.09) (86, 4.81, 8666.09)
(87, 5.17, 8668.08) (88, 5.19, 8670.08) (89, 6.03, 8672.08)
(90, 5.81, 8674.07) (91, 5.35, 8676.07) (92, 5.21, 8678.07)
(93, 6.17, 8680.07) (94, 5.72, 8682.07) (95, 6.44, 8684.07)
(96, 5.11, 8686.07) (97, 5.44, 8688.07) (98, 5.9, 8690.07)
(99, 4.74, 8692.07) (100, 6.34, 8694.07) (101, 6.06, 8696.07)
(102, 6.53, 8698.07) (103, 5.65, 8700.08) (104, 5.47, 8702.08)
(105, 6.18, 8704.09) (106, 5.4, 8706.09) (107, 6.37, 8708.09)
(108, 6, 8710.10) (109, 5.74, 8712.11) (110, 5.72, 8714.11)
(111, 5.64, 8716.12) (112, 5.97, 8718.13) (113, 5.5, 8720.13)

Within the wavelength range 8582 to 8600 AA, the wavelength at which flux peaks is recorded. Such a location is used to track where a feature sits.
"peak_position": 8596.53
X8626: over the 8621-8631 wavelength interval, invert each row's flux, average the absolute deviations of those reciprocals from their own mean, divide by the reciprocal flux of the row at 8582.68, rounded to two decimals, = 0.03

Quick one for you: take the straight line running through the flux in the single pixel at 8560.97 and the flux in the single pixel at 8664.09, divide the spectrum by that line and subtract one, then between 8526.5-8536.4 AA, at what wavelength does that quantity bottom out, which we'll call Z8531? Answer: 8527.53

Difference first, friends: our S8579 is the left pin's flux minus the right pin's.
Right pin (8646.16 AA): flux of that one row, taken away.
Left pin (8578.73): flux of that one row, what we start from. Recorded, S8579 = -0.23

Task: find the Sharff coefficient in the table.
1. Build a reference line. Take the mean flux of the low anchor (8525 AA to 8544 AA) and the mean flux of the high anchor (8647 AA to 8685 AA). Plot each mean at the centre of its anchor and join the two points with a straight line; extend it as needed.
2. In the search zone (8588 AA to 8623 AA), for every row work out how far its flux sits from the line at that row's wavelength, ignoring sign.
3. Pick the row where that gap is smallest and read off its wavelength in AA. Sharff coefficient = 8600.49 AA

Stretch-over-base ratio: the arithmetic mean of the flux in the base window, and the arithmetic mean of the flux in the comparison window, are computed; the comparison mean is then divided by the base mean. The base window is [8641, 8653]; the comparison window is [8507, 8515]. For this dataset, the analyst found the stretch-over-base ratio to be 0.94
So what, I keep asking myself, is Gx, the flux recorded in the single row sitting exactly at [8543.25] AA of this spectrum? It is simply 3.91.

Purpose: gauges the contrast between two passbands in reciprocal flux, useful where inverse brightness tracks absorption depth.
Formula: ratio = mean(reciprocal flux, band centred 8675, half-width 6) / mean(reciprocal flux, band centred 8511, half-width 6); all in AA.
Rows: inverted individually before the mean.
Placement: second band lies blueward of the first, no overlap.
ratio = 0.96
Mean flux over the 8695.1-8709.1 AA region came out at 5.95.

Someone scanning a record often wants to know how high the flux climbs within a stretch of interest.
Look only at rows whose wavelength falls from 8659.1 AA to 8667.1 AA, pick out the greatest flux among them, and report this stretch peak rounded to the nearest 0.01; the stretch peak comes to 4.81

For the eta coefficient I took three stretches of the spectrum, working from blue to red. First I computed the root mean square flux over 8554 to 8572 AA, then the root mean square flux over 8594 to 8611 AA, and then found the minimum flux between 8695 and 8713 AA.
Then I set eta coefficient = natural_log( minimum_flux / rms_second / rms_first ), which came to -1.82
